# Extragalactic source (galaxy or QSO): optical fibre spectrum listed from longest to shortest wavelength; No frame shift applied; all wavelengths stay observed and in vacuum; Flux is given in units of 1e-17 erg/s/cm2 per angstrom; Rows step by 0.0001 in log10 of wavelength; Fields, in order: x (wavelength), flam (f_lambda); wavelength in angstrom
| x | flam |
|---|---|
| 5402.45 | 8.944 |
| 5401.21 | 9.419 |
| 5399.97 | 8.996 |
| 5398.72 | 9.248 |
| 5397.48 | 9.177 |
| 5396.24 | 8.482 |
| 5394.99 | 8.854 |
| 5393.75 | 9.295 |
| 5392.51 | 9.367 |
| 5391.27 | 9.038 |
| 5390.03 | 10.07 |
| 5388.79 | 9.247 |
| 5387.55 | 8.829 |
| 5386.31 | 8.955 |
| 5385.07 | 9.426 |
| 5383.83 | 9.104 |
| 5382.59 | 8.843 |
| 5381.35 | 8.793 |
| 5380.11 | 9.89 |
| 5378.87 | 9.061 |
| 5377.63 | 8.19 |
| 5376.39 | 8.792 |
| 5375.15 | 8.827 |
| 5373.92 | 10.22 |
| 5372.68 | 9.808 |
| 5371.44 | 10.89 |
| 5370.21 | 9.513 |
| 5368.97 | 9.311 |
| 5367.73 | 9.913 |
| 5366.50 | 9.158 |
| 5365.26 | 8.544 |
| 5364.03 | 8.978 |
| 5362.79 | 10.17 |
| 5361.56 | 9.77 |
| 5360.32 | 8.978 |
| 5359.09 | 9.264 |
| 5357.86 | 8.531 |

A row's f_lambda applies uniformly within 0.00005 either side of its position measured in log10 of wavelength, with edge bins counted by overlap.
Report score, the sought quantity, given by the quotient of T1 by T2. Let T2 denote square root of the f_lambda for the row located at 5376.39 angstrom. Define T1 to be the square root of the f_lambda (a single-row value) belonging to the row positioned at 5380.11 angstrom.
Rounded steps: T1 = 3.14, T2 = 2.97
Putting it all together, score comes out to 1.06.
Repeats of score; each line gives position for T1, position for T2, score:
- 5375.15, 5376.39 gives 1.00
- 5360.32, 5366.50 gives 0.99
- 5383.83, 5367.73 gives 0.96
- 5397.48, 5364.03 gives 1.01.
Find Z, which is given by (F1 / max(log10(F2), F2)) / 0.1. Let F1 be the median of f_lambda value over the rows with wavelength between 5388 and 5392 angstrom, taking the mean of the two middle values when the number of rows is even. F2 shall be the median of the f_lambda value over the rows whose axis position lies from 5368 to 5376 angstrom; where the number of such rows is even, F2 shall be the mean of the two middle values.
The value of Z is 9.6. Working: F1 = 9.2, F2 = 9.66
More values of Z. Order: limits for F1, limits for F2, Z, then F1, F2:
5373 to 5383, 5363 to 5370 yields 9.6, 8.8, 9.16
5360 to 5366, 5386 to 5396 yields 9.8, 9.0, 9.14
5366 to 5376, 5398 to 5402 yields 10.4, 9.7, 9.25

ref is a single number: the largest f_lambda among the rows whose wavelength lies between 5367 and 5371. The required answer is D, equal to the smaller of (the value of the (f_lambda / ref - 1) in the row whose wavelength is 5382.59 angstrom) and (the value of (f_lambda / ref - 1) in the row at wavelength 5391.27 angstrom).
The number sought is -0.108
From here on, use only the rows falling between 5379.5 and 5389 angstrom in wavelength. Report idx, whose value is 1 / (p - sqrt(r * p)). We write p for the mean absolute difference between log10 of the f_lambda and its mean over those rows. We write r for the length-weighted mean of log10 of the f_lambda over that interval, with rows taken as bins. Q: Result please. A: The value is -9.9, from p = 0.0136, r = 0.960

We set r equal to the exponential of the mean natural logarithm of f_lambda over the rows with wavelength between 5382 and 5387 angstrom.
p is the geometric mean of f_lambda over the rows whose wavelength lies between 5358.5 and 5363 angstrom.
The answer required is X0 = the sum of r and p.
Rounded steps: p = 9.53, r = 9.08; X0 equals 18.61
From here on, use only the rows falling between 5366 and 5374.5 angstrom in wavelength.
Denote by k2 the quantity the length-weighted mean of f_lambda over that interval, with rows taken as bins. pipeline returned 9.8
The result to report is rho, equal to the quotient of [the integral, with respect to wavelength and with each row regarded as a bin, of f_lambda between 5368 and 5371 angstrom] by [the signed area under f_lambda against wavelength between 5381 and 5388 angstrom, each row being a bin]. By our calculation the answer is 0.5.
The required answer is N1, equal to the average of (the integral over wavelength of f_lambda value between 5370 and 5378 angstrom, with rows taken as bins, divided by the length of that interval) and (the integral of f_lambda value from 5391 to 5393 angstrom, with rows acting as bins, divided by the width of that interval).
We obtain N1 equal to 9.37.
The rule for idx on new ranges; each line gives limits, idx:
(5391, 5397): -10.1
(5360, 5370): -8.3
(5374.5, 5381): -8.5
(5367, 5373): -8.7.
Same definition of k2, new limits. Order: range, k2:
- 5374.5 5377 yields 8.9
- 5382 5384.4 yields 9.0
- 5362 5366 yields 9.3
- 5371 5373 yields 10.4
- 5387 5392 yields 9.3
